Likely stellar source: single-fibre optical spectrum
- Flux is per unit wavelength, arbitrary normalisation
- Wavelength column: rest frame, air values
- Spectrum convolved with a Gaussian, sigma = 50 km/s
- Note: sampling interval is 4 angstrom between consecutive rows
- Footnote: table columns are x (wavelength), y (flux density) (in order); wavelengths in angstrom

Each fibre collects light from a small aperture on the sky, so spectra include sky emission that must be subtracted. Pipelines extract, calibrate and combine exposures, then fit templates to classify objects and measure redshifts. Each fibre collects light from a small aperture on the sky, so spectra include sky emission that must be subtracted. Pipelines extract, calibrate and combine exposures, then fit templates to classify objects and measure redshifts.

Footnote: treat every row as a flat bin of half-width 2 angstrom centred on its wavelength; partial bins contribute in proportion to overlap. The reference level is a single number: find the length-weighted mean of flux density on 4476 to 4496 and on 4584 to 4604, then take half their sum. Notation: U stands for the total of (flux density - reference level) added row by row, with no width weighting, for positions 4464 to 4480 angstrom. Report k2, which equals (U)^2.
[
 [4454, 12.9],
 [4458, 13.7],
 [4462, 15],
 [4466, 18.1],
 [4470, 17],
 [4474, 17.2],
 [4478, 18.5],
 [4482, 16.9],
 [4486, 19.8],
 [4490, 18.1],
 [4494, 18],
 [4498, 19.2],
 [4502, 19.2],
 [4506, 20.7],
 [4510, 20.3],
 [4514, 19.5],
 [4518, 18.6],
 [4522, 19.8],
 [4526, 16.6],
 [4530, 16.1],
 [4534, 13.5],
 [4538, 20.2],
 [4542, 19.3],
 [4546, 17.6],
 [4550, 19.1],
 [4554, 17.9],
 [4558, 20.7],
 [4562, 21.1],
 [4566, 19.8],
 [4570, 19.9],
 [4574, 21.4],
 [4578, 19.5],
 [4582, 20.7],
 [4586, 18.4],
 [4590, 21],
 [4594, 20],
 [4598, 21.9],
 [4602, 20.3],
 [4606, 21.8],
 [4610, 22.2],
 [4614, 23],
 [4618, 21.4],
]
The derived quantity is 40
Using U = -6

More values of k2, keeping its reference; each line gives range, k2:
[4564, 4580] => 12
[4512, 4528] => 7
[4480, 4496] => 19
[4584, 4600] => 17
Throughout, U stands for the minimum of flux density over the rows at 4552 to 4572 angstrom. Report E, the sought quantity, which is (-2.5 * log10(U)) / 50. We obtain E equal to -0.0626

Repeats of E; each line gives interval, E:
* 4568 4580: -0.0645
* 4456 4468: -0.0568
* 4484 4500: -0.0628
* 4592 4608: -0.0651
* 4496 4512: -0.0642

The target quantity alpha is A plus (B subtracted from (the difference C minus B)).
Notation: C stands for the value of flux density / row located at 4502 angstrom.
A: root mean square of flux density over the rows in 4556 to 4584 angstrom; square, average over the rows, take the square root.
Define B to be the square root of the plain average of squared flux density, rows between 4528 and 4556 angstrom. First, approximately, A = 20.5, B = 17.8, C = 19.2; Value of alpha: 4.1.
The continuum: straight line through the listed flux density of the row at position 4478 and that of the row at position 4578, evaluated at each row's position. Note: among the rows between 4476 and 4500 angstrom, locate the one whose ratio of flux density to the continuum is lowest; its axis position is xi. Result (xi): 4482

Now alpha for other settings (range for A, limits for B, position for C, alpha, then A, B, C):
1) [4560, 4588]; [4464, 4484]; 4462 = 0.0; 20.1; 17.6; 15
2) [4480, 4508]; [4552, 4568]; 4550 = -1.8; 18.9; 19.9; 19.1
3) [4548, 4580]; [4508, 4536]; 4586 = 2.5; 20.0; 17.9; 18.4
